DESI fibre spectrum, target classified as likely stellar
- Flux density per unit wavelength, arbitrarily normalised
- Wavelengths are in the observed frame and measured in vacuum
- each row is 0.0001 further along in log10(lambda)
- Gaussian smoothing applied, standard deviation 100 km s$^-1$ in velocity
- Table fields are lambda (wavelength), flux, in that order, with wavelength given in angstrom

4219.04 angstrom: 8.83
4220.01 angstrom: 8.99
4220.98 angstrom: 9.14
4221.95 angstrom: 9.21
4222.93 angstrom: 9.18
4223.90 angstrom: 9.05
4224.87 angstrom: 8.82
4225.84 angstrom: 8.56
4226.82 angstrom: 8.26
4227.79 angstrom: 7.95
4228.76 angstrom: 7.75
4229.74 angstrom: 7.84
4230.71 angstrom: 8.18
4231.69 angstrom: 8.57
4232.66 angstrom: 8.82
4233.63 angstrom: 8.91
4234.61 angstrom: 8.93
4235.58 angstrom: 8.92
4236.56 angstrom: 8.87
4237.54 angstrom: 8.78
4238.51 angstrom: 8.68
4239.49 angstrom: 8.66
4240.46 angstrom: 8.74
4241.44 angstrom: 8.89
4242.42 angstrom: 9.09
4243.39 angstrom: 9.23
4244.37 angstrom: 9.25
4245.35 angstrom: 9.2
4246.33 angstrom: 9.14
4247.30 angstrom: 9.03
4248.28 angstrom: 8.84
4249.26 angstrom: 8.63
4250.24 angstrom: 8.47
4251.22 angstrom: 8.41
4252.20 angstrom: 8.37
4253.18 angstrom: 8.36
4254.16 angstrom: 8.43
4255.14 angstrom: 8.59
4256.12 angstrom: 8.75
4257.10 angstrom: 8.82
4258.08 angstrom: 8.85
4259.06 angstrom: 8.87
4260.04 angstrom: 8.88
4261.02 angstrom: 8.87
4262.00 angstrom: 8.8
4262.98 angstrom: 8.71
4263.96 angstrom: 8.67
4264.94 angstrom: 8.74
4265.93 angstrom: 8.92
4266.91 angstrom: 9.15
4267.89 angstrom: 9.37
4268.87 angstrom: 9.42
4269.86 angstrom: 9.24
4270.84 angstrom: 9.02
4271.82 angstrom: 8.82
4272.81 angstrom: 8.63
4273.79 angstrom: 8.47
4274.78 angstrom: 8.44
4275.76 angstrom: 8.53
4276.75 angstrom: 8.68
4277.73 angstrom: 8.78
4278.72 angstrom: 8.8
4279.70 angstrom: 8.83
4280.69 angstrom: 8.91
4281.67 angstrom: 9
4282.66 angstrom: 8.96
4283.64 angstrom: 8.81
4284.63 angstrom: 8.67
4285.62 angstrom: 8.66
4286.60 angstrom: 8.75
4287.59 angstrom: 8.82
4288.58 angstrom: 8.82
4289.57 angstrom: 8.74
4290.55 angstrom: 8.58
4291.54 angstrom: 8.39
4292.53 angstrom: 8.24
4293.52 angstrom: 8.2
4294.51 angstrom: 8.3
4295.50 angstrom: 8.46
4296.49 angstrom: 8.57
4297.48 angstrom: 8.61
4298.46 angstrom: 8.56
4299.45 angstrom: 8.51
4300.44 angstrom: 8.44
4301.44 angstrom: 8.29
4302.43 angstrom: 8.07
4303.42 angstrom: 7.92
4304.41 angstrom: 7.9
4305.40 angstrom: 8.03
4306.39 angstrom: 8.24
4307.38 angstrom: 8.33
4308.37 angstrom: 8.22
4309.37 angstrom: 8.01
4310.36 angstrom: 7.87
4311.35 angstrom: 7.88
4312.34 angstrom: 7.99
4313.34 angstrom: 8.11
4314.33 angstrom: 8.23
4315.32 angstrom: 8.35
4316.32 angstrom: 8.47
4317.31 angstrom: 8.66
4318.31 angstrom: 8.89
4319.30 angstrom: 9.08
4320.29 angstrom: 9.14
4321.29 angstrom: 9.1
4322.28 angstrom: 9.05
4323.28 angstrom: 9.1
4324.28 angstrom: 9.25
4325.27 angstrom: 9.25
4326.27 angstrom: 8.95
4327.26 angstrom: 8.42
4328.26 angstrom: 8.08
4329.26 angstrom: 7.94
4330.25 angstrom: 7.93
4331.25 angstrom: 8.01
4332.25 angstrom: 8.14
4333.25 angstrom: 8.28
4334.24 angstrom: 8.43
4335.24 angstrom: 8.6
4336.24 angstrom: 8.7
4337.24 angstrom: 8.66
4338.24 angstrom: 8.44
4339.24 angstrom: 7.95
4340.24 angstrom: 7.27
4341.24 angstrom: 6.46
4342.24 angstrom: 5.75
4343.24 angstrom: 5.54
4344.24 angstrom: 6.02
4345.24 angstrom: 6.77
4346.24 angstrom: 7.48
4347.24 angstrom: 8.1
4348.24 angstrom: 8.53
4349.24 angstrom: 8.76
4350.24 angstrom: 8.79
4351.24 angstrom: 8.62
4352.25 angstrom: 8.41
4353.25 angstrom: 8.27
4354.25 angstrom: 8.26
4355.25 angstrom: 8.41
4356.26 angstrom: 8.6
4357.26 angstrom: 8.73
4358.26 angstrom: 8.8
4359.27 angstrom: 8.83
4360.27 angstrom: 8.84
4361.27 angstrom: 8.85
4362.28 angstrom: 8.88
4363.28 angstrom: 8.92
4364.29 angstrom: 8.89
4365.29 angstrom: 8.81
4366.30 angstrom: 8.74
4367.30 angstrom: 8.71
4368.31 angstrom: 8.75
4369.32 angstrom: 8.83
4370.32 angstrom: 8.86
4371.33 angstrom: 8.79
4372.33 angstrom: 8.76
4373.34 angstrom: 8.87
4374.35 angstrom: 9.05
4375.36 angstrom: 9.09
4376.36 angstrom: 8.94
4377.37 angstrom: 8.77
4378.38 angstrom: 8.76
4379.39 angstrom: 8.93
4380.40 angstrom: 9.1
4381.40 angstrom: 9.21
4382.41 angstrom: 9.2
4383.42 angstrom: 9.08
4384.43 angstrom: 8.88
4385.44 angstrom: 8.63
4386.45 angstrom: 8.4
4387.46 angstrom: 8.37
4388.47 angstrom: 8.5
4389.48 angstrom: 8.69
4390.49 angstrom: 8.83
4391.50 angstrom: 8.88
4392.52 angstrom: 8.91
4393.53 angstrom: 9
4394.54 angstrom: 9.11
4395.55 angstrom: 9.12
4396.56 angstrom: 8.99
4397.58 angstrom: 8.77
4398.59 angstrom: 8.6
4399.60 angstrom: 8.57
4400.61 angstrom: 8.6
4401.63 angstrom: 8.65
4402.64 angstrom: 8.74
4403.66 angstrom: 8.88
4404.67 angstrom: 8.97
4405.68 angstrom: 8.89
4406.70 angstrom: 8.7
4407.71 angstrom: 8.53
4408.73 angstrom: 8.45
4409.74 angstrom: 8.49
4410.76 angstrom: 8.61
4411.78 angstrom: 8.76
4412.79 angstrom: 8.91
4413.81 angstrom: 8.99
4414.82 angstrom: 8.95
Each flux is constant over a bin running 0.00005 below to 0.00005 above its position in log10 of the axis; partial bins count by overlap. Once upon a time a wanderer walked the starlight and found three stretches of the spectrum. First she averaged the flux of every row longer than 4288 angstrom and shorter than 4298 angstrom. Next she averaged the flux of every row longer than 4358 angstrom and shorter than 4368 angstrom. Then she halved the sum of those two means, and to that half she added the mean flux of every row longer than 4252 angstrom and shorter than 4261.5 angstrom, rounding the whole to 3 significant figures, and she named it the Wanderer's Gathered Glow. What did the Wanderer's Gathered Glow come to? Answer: 17.3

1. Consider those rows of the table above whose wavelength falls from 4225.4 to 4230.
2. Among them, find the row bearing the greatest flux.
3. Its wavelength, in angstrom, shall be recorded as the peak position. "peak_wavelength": 4225.84 angstrom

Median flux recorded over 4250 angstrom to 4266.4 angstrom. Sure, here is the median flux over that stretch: 8.74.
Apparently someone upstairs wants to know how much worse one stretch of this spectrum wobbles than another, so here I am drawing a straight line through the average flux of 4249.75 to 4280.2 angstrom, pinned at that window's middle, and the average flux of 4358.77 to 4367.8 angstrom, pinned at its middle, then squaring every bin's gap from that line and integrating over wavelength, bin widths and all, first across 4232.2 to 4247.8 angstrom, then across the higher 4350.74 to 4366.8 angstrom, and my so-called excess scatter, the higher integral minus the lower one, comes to 0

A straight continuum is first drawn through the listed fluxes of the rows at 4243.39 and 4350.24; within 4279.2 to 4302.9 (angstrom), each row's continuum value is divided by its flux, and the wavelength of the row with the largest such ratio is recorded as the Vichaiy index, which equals 4302.43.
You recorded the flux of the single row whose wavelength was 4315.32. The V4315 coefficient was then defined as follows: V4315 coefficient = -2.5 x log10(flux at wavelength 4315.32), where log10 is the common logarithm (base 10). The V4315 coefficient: -2.30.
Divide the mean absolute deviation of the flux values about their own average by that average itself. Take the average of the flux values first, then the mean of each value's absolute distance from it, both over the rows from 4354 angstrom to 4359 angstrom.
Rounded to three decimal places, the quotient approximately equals 0.021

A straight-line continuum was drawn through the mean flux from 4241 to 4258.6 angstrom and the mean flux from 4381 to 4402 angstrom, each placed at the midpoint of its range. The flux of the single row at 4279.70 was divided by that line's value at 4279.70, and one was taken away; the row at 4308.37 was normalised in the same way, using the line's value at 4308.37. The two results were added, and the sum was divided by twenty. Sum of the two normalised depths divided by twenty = -0.003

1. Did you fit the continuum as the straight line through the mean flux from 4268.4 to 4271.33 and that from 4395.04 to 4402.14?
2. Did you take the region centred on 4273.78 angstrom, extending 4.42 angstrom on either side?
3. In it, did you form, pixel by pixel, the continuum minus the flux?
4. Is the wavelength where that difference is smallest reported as 4269.86 angstrom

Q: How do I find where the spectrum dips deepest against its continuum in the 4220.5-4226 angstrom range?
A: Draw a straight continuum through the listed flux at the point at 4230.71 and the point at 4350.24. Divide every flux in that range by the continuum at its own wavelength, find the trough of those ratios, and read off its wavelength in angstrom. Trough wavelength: 4225.84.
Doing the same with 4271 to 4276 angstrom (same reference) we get 4274.78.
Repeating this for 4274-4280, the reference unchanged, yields 4274.78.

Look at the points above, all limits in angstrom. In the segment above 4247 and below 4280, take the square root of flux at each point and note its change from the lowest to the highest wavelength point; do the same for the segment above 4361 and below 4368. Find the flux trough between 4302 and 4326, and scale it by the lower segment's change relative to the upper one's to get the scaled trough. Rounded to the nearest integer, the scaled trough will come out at 11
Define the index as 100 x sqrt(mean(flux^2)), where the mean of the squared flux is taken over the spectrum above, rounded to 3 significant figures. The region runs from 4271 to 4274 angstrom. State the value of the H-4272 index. 864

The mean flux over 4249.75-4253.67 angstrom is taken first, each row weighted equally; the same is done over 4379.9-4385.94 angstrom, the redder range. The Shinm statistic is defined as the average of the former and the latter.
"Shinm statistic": 8.71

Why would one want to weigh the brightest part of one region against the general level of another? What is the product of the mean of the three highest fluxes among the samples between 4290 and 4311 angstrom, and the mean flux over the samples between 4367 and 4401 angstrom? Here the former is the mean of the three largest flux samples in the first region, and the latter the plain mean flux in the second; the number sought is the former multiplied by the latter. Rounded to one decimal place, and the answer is 75.9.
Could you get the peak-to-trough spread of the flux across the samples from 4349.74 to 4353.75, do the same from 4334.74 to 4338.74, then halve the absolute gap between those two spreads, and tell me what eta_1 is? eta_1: 0.13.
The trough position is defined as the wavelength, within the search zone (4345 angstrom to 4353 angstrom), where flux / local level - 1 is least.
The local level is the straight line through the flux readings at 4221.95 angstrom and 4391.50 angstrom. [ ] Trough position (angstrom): 4345.24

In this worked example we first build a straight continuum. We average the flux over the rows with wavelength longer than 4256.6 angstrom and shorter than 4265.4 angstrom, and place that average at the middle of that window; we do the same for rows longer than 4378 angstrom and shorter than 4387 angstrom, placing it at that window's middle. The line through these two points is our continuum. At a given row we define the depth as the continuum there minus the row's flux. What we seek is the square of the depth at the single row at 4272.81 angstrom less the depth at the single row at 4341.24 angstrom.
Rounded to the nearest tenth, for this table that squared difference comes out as 5.0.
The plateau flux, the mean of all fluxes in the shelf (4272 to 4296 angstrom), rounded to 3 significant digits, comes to 8.64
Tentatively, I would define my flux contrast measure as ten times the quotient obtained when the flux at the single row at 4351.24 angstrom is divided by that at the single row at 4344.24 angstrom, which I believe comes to 14.3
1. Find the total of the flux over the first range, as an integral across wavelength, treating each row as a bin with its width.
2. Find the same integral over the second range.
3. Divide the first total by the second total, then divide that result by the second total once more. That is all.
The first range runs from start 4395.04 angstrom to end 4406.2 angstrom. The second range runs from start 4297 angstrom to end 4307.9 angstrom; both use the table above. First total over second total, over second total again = 0.012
